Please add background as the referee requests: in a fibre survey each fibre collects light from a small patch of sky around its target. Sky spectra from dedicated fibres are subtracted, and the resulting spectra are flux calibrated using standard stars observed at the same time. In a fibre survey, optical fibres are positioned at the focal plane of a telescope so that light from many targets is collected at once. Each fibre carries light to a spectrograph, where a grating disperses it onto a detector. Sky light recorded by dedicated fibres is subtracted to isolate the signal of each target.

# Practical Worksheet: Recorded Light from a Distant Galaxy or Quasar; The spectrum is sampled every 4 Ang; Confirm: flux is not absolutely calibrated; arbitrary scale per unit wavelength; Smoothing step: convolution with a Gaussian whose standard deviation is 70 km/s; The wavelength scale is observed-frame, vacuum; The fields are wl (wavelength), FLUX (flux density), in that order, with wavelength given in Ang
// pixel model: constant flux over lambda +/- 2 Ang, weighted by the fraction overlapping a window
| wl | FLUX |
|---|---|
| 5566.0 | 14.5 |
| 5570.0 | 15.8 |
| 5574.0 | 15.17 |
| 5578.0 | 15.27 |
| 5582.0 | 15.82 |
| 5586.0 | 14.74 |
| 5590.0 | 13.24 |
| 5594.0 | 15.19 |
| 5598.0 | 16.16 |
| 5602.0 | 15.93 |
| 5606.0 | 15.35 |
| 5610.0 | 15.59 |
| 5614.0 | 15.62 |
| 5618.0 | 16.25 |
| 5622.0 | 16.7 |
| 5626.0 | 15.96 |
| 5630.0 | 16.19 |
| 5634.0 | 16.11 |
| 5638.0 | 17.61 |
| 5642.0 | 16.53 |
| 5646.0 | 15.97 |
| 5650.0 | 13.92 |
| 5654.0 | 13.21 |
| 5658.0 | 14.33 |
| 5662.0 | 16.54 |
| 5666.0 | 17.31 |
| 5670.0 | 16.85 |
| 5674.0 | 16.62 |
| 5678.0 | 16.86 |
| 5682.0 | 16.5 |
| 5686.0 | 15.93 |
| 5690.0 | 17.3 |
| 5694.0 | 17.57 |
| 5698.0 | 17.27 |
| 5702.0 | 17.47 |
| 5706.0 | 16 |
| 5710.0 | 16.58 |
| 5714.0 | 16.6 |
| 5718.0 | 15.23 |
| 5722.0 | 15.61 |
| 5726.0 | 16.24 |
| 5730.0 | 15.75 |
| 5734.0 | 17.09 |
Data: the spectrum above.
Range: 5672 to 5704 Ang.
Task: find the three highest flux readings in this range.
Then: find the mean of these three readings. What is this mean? 17.4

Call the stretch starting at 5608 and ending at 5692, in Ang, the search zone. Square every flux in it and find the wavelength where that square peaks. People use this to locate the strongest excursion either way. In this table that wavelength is 5638.0 Ang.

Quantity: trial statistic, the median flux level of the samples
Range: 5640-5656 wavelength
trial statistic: 14.9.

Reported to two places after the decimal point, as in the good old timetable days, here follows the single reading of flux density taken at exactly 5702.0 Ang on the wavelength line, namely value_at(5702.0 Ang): 17.47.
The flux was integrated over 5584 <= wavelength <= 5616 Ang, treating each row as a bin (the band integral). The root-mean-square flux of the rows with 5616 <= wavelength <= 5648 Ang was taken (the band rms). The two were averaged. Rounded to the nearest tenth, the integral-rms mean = 251.9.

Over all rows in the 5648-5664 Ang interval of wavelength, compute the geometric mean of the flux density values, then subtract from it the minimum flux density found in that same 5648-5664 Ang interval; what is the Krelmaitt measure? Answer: 1.24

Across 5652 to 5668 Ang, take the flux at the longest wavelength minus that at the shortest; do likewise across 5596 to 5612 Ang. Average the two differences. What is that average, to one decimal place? 1.8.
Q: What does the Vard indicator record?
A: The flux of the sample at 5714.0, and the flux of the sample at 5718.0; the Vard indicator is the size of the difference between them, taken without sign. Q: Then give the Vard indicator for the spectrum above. 1.4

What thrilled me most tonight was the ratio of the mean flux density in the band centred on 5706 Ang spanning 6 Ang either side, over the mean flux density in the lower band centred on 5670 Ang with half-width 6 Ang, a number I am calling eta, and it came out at 0.99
